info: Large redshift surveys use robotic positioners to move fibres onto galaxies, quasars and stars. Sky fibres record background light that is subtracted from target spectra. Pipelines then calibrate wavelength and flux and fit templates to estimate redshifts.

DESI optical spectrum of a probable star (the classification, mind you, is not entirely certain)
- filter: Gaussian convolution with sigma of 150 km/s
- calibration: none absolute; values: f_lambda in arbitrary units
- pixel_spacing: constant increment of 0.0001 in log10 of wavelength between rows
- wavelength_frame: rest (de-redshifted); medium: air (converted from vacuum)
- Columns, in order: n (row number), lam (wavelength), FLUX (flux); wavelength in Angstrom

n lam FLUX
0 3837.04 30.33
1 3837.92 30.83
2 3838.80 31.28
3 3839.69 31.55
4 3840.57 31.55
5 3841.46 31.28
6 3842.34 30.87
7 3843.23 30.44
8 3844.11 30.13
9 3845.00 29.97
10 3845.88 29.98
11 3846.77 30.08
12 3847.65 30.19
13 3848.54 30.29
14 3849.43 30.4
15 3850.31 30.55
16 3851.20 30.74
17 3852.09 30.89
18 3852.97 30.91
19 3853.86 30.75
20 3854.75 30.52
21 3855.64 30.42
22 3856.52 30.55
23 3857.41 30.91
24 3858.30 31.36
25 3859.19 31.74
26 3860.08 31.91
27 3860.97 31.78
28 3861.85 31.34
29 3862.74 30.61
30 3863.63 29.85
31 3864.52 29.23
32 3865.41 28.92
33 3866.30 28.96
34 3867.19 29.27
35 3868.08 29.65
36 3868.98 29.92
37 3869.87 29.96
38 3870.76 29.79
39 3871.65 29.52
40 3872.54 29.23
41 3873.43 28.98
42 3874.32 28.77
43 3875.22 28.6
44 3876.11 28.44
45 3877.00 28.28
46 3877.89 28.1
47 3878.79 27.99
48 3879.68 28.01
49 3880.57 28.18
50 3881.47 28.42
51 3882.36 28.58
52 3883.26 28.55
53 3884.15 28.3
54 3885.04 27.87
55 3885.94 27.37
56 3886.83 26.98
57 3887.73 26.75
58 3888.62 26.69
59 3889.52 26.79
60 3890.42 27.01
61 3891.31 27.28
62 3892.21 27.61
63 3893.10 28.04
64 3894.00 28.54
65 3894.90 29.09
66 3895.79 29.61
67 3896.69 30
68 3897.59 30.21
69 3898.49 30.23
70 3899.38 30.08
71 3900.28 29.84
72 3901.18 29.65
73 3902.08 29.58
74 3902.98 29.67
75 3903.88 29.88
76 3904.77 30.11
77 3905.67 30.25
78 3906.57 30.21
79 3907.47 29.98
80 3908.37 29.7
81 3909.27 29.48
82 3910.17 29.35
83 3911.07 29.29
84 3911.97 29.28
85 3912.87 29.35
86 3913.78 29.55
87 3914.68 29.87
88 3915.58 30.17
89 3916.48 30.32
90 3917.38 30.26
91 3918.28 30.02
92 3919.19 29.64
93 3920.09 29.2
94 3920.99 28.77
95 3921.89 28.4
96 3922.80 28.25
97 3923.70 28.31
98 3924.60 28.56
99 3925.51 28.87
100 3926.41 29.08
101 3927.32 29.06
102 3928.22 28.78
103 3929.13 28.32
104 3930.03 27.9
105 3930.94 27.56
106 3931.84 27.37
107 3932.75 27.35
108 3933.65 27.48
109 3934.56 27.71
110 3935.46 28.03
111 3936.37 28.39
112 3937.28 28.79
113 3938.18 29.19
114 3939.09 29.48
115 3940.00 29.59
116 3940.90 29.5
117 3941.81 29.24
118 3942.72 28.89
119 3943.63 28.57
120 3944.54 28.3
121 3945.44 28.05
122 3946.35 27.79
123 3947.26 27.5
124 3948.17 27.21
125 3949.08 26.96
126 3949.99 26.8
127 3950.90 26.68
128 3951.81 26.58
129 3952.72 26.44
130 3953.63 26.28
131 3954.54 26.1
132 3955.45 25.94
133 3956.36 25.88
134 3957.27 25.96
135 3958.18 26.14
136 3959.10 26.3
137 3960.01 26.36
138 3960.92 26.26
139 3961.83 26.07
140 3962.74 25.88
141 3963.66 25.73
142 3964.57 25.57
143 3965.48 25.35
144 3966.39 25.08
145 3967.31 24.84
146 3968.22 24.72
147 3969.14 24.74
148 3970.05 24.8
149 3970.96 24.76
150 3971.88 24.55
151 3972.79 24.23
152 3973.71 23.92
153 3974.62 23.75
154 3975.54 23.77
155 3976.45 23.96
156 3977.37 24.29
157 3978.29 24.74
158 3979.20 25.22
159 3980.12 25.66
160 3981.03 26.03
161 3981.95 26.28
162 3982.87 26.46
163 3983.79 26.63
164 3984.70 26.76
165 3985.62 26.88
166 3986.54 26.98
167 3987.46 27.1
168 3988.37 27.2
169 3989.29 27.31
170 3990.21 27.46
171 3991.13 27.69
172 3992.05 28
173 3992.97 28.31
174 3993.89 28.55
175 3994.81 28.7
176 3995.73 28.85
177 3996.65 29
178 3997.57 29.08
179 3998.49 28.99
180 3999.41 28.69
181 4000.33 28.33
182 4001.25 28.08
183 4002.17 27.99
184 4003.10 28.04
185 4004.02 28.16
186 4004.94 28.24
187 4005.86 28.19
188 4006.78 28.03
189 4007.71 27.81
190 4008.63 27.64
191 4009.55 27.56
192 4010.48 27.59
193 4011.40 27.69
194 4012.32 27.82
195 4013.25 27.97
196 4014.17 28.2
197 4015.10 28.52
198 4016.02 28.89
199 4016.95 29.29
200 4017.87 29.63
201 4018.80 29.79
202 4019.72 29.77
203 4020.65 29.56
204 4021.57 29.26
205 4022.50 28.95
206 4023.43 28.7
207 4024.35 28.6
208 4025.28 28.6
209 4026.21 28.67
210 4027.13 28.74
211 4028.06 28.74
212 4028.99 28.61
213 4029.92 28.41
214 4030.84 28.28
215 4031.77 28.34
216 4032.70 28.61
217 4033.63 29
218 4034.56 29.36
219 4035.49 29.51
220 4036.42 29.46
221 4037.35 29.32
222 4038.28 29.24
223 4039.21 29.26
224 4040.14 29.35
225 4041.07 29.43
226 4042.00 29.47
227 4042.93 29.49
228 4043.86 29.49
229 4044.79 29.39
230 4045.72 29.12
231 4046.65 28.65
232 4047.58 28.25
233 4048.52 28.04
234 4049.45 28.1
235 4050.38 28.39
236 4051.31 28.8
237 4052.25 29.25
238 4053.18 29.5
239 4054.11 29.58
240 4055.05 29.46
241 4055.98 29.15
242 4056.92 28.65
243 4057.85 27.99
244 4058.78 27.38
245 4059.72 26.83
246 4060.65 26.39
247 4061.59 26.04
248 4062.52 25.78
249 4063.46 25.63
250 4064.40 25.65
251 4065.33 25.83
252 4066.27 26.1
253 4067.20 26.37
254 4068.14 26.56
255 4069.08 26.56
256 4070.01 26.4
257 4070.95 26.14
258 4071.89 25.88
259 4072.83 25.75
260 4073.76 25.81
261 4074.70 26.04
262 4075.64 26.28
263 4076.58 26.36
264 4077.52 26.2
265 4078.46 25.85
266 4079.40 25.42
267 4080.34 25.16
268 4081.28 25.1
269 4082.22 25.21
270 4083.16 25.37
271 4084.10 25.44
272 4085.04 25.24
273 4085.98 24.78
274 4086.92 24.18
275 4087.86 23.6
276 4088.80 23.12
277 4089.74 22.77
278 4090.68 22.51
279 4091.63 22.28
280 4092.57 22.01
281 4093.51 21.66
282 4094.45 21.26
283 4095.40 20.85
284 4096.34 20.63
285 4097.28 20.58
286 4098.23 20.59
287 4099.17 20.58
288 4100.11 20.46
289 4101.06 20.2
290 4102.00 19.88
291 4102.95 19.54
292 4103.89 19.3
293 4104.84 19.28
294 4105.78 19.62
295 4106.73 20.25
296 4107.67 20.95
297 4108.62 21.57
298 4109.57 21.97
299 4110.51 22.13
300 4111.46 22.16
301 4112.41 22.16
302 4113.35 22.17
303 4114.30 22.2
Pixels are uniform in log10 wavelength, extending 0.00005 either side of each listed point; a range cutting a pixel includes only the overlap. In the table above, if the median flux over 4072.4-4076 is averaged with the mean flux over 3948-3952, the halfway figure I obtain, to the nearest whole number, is 26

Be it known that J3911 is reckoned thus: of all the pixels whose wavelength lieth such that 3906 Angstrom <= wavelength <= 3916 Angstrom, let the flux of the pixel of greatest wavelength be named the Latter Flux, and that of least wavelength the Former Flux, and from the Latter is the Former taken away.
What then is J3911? 0.0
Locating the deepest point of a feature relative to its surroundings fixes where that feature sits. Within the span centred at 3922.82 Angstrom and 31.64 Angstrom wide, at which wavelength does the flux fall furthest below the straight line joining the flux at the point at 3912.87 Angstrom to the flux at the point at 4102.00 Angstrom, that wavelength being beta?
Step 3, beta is 3931.84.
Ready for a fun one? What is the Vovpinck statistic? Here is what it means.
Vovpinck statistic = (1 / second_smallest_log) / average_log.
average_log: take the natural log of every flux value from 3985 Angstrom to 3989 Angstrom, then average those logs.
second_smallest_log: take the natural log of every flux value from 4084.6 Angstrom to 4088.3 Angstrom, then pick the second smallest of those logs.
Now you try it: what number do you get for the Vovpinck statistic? 0.0952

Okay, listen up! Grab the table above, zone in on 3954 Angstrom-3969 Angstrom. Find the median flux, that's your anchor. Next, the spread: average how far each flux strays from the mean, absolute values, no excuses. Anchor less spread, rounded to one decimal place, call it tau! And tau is 25.5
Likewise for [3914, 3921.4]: 29.5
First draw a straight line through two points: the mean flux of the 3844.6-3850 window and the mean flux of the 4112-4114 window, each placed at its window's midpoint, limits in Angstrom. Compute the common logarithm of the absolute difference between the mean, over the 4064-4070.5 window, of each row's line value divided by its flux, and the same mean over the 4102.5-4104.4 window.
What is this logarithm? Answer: -0.59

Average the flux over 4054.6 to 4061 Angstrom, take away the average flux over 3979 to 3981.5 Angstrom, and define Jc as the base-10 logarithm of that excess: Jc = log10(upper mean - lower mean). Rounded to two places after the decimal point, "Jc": 0.37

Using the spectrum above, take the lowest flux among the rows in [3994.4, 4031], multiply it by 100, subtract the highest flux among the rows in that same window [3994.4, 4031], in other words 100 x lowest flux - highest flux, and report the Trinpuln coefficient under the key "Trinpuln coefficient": 2726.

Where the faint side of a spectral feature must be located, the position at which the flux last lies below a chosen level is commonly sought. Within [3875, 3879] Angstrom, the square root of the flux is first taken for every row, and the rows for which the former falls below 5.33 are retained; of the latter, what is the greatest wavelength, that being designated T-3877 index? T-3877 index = 3878.79 Angstrom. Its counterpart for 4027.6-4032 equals 4031.77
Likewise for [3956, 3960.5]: 3960.01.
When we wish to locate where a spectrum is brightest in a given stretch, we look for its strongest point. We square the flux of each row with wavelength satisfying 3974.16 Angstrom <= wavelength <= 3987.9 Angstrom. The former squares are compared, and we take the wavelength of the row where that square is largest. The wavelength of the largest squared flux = 3987.46 Angstrom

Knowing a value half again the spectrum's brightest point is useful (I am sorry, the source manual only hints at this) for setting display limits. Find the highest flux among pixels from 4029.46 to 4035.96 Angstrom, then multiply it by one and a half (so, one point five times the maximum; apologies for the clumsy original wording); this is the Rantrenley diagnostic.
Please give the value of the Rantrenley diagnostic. 44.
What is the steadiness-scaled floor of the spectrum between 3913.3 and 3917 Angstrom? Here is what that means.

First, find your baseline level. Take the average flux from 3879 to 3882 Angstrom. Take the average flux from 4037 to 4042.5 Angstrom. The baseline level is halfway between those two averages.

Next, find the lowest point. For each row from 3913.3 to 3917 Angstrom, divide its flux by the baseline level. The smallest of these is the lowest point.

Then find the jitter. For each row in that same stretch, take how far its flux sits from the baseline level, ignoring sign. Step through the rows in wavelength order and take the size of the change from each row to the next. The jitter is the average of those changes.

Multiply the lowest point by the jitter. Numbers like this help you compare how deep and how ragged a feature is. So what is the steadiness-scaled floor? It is 0.26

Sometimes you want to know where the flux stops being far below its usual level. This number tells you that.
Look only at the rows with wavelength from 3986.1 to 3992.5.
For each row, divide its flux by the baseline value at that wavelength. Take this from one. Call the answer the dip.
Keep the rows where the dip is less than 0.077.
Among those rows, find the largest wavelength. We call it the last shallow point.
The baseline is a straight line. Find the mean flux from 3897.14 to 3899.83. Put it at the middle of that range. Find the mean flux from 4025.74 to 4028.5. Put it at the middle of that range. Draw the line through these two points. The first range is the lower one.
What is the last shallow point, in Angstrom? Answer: 3992.05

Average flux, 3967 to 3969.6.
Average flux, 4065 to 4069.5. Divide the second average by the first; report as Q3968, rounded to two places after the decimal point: 1.06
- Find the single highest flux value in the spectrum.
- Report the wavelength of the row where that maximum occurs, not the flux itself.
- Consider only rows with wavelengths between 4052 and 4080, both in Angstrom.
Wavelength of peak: 4054.11 Angstrom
